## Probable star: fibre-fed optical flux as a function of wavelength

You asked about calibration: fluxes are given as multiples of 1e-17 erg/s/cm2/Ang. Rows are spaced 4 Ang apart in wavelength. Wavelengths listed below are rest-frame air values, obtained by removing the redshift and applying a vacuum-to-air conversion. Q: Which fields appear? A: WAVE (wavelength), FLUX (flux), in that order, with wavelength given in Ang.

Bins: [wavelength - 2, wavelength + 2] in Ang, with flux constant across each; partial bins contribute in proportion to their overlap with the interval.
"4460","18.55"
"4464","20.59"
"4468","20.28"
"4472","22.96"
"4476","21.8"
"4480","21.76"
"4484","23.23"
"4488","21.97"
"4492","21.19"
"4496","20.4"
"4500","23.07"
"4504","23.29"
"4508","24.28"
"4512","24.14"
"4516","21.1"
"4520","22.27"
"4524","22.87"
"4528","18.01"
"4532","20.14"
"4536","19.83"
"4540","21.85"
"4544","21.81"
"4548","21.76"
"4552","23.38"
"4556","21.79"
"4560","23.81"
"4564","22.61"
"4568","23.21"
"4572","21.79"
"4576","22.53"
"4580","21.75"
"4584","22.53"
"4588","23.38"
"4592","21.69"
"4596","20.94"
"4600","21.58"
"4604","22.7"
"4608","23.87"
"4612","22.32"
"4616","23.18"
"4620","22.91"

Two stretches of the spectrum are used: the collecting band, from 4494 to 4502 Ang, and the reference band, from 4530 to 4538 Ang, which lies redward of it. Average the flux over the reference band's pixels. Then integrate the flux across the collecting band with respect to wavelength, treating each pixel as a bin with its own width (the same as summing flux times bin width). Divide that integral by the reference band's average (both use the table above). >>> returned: 8.7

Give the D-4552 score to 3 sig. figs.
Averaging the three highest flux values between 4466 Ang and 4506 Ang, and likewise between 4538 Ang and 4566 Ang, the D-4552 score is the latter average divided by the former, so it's 1.00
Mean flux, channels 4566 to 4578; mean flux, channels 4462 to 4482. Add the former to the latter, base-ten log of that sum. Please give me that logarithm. 1.64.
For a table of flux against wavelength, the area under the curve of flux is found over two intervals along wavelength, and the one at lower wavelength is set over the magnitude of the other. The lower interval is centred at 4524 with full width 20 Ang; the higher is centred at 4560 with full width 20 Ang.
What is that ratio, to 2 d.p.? 0.91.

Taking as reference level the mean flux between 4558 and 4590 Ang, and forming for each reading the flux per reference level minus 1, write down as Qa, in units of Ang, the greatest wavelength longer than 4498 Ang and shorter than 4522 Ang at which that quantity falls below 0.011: 4520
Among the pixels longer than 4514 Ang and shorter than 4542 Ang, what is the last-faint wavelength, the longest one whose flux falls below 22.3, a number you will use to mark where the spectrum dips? 4540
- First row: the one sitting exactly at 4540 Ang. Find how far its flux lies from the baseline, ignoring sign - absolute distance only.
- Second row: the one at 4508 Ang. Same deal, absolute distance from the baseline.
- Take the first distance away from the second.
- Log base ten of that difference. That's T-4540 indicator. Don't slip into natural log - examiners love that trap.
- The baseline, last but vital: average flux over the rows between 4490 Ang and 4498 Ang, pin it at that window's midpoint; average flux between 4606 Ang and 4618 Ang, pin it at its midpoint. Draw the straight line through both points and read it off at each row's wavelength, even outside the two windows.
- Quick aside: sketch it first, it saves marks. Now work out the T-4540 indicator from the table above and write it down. 0.5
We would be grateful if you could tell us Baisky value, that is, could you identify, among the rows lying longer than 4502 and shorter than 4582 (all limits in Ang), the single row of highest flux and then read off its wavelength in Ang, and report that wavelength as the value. 4508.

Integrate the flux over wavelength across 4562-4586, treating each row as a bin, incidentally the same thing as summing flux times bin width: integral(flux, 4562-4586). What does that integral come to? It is 538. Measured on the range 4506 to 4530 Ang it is 531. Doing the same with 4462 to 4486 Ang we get 522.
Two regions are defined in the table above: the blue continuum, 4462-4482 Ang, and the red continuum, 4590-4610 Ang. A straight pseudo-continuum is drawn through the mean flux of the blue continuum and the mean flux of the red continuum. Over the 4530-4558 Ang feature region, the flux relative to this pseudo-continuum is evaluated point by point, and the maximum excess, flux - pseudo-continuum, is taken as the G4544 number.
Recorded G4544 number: 1.48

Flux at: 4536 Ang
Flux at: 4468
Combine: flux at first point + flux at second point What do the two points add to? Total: 40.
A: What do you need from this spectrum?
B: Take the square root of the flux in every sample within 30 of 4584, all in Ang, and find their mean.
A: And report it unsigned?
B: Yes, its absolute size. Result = 4.74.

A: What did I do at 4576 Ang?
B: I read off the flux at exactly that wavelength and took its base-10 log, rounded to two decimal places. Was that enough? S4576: 1.35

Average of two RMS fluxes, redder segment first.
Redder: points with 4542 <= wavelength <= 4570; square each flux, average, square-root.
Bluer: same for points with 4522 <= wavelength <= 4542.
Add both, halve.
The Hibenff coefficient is 21.6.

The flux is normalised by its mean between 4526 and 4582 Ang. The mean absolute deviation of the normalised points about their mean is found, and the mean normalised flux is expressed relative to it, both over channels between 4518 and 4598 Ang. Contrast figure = 23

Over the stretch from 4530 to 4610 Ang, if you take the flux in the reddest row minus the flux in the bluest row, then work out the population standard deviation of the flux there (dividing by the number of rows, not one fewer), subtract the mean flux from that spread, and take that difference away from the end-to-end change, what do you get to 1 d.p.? 24.8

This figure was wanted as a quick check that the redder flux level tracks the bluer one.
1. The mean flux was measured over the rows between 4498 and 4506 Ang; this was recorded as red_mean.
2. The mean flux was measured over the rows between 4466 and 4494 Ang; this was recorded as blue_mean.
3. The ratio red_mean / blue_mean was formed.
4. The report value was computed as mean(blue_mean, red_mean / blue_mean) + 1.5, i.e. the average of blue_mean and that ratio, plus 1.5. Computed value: 13.0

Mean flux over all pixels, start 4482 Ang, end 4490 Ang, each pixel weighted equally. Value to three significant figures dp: 22.6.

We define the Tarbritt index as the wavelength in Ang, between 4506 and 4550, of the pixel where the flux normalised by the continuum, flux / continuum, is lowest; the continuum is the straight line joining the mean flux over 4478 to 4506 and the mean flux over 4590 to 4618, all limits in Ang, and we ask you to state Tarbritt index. 4528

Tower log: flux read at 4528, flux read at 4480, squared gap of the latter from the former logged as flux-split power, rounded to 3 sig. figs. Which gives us 14.1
